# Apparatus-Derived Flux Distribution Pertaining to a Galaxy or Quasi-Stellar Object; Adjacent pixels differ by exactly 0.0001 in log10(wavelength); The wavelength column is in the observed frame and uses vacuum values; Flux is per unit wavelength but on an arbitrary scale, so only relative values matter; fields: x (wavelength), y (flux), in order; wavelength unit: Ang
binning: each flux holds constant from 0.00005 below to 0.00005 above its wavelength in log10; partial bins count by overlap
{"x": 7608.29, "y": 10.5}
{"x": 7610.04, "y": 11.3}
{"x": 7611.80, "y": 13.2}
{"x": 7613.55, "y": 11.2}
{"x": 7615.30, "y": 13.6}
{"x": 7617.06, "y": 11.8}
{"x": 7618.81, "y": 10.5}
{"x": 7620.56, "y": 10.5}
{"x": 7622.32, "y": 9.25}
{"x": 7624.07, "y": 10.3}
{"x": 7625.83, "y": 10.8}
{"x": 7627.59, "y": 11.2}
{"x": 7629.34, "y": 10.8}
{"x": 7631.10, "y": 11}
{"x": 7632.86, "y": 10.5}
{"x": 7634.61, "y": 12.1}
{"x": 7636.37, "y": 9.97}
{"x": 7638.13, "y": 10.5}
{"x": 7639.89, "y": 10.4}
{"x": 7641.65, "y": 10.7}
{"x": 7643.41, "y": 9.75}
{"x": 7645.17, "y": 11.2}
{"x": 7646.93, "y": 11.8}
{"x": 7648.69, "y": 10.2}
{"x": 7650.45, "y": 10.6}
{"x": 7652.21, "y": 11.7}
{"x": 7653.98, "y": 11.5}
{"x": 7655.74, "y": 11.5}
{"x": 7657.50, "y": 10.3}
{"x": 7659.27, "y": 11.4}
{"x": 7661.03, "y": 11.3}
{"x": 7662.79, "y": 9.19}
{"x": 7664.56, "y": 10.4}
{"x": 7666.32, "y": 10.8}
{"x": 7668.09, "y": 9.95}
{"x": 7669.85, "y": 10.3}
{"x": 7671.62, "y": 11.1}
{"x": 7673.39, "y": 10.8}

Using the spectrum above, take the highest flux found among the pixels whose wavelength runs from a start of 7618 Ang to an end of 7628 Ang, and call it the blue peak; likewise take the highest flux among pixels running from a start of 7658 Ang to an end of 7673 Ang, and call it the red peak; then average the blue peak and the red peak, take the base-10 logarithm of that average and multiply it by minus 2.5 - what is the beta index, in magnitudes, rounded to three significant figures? -2.63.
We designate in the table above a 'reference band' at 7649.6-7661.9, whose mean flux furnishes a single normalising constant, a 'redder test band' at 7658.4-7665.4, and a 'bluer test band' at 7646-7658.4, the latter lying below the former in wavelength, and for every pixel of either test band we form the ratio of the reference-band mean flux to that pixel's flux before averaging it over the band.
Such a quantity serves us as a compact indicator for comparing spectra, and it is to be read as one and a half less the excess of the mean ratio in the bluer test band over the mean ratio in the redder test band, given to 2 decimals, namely 1.55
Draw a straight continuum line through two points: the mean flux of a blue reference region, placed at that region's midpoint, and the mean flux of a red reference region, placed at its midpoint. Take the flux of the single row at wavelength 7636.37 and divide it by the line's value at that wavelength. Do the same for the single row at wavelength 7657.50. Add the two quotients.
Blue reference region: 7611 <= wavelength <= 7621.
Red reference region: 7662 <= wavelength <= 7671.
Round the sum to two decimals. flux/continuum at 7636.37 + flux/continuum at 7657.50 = 1.88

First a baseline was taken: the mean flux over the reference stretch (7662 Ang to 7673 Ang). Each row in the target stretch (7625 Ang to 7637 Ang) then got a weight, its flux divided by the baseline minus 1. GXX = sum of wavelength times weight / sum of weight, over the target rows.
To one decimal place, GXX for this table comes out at 7630.7 Ang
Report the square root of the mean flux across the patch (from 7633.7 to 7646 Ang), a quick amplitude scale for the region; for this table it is 3.26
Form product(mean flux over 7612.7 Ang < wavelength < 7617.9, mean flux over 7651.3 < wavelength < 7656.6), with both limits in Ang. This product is 141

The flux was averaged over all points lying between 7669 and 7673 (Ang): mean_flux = 10.70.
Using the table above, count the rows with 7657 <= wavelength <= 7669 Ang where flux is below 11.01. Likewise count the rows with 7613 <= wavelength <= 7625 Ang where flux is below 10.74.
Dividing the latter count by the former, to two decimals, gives 0.80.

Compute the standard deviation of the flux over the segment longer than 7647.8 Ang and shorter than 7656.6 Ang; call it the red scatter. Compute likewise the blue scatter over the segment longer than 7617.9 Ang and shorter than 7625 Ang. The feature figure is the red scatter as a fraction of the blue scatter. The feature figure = 1.1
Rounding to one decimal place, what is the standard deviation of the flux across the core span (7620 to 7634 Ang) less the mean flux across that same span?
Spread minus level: -10.0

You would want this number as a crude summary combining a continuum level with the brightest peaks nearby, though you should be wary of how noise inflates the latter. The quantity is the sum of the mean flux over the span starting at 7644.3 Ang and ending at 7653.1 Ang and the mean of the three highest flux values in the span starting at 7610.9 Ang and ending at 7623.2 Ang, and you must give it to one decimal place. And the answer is 24.0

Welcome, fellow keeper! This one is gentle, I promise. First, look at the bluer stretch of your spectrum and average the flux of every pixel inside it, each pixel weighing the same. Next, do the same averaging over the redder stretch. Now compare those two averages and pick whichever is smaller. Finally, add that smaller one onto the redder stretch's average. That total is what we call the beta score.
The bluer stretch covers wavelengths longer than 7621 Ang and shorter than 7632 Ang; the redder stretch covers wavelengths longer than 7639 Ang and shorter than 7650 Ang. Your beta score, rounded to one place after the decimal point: 21.2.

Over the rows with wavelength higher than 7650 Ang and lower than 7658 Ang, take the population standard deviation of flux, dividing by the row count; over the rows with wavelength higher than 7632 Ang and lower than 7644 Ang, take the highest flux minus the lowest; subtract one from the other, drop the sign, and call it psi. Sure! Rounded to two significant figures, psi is 1.8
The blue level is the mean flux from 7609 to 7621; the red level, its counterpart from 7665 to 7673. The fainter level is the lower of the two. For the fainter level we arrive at 10.5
